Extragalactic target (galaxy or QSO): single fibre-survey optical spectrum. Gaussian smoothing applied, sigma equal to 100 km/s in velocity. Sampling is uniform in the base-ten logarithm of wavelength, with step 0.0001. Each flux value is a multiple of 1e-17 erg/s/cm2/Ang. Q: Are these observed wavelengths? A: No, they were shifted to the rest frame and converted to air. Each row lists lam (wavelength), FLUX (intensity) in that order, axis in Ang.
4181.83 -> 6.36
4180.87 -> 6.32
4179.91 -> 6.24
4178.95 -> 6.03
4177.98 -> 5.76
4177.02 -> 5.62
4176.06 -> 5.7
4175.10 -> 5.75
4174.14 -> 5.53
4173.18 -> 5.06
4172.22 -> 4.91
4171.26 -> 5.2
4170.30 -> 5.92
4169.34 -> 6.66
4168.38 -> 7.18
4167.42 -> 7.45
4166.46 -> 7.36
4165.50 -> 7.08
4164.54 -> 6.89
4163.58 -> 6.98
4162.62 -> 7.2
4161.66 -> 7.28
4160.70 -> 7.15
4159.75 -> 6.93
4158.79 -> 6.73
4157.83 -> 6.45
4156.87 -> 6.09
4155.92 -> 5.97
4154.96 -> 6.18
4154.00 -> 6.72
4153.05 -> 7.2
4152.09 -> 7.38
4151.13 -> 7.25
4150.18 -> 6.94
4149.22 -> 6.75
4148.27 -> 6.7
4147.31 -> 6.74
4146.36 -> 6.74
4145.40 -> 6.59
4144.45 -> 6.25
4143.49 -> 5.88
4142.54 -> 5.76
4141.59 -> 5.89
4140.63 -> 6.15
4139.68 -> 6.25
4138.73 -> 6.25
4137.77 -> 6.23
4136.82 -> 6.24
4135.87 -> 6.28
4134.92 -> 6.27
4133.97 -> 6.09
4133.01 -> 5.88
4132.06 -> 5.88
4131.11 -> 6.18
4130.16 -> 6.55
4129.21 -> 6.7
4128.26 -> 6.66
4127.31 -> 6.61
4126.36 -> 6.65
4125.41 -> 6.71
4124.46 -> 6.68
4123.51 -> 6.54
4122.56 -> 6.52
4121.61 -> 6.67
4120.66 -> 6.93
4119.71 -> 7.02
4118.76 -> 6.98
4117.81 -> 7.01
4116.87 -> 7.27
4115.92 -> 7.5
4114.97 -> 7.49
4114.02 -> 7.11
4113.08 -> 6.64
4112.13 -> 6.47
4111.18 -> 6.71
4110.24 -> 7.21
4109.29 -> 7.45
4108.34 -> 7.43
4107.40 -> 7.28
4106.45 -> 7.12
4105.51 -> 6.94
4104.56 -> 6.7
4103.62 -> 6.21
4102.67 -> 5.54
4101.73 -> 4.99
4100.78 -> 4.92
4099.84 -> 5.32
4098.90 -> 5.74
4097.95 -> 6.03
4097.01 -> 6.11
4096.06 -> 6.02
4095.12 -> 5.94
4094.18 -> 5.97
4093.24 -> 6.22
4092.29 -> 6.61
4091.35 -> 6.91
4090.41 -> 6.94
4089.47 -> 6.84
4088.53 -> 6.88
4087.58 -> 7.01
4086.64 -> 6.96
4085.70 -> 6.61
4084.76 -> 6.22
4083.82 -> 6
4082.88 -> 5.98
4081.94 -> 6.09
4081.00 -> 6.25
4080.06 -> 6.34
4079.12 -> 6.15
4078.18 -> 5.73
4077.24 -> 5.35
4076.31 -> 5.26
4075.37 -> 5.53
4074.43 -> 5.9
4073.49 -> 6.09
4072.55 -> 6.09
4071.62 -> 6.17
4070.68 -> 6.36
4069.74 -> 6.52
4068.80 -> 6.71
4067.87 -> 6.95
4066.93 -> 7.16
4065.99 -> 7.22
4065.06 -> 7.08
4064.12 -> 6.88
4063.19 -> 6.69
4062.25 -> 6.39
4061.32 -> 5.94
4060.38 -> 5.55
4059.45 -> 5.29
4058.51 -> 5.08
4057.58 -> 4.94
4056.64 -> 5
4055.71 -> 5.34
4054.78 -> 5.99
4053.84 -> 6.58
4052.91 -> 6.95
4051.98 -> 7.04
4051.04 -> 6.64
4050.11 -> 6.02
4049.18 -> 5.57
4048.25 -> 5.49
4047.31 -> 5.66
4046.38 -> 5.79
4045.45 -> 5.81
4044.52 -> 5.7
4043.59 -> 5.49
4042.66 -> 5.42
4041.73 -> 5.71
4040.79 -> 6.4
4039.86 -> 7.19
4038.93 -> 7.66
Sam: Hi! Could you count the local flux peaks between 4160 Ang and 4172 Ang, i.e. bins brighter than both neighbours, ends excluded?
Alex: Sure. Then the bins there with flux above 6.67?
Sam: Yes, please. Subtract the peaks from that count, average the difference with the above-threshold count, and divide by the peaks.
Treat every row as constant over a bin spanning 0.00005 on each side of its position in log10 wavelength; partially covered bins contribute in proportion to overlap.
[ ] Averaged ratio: 4.0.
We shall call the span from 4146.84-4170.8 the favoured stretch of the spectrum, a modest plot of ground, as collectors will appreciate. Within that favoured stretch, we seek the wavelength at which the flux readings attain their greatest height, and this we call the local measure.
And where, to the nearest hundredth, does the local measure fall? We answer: 4167.42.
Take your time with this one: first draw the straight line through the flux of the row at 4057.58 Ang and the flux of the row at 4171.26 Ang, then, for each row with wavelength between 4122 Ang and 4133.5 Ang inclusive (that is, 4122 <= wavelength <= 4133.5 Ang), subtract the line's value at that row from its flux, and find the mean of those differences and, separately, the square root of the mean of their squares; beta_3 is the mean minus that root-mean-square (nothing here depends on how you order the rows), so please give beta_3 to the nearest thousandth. -0.032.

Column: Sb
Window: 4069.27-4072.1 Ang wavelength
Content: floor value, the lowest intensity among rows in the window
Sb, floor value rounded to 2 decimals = 6.17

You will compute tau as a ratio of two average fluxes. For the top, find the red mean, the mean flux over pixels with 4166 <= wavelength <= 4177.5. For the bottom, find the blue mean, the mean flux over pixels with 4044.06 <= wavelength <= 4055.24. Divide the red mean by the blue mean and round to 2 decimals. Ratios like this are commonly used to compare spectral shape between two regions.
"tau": 0.99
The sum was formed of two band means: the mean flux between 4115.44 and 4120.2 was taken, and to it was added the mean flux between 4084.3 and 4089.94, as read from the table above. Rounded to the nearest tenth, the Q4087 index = 13.9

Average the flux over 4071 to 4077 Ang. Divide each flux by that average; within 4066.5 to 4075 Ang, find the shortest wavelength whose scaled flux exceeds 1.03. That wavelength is 4066.93 Ang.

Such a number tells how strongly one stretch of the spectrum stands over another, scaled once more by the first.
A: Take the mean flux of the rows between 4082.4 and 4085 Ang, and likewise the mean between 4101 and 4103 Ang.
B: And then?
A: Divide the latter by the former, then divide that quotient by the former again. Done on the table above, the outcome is 0.14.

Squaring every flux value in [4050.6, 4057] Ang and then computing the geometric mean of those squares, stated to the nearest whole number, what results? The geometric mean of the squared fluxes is 38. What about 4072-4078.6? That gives 32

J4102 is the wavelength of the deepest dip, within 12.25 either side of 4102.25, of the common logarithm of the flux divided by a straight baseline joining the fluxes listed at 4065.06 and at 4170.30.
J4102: 4100.78 Ang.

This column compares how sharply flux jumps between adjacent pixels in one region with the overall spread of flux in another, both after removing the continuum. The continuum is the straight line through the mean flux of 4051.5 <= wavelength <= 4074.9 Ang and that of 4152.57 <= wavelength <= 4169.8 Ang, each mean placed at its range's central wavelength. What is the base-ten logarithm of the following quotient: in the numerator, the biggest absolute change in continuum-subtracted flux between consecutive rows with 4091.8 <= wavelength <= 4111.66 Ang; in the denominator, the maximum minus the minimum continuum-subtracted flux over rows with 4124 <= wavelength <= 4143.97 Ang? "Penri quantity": -0.203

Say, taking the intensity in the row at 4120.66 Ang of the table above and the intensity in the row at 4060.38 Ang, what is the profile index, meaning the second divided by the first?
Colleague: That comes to 0.80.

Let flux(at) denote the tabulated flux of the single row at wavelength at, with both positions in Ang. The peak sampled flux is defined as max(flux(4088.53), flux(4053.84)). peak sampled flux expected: 6.9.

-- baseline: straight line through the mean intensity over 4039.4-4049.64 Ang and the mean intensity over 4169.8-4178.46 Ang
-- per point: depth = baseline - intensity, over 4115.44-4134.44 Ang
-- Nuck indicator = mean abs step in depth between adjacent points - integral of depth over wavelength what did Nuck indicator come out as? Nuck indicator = 20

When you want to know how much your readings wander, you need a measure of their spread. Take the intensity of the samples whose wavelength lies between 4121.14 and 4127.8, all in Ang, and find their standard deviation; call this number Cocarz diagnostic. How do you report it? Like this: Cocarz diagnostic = 0.07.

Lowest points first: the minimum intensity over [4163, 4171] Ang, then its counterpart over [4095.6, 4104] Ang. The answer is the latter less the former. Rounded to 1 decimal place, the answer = -1.0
